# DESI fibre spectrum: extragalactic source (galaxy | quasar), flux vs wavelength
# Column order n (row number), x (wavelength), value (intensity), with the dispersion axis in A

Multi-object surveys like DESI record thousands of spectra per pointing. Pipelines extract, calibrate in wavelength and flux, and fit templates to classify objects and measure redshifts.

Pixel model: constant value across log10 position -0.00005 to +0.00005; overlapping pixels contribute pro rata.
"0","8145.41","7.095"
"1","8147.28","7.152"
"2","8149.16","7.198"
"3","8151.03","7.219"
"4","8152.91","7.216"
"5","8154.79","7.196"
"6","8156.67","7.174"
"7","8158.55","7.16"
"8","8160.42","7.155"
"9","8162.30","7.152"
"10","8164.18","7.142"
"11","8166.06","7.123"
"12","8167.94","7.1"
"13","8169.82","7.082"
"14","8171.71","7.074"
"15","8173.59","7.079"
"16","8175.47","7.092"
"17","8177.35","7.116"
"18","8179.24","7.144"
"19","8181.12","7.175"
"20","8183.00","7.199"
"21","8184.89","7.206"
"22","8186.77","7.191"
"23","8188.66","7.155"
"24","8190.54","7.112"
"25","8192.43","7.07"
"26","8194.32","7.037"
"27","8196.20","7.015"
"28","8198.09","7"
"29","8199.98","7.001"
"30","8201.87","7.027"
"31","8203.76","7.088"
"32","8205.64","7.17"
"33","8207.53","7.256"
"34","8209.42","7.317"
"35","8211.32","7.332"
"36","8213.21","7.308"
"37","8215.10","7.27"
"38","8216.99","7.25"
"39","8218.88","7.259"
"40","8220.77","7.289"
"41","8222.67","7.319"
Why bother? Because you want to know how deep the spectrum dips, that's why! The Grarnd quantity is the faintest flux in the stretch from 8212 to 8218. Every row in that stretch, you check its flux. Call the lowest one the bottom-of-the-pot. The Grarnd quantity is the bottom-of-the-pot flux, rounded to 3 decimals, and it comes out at 7.250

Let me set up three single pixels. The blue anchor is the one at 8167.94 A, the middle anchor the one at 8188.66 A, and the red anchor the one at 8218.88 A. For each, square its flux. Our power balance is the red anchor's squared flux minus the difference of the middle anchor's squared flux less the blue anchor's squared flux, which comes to 51.9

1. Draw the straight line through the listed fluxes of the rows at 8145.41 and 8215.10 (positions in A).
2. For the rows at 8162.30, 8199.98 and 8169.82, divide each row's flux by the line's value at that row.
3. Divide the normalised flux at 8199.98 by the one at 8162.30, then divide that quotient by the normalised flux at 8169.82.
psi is 0.98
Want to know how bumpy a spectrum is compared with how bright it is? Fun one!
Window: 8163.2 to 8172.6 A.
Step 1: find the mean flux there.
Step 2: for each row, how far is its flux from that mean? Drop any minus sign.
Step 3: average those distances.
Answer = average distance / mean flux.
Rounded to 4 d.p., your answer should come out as 0.0032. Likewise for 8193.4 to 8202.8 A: 0.0018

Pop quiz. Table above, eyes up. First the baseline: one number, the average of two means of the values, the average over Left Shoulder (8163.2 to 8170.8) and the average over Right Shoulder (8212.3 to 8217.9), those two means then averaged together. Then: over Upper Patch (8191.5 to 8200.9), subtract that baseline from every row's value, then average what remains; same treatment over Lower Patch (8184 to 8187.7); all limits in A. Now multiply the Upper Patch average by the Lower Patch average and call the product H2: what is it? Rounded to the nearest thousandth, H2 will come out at -0.001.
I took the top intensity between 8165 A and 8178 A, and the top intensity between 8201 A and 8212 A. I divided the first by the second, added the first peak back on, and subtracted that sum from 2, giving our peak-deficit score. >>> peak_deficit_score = -6.09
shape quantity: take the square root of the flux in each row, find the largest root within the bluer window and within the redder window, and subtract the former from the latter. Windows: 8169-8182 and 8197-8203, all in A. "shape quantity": -0.028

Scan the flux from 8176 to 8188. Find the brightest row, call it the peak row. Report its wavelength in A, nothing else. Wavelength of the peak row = 8184.89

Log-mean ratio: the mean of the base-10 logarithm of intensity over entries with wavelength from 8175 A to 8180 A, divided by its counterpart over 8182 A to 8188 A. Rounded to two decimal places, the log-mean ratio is 0.99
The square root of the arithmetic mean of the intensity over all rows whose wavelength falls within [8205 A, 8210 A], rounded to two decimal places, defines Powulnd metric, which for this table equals 2.69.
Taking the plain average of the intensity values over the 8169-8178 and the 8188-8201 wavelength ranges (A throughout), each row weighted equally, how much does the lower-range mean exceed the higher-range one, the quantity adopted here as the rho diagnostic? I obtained 0.03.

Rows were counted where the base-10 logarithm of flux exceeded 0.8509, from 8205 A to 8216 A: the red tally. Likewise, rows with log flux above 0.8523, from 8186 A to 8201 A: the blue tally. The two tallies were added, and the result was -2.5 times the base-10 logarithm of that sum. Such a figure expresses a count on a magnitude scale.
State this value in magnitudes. -2.26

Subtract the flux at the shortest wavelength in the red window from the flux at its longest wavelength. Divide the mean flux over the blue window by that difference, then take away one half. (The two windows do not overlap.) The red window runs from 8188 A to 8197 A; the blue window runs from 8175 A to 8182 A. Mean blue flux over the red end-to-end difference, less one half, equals -51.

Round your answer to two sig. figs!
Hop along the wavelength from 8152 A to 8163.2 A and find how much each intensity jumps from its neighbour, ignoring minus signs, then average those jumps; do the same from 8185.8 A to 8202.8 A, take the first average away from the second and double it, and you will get 0.029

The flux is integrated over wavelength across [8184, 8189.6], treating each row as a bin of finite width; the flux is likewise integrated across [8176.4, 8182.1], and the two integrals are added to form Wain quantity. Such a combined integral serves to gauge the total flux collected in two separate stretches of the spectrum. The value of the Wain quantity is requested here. 81.0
